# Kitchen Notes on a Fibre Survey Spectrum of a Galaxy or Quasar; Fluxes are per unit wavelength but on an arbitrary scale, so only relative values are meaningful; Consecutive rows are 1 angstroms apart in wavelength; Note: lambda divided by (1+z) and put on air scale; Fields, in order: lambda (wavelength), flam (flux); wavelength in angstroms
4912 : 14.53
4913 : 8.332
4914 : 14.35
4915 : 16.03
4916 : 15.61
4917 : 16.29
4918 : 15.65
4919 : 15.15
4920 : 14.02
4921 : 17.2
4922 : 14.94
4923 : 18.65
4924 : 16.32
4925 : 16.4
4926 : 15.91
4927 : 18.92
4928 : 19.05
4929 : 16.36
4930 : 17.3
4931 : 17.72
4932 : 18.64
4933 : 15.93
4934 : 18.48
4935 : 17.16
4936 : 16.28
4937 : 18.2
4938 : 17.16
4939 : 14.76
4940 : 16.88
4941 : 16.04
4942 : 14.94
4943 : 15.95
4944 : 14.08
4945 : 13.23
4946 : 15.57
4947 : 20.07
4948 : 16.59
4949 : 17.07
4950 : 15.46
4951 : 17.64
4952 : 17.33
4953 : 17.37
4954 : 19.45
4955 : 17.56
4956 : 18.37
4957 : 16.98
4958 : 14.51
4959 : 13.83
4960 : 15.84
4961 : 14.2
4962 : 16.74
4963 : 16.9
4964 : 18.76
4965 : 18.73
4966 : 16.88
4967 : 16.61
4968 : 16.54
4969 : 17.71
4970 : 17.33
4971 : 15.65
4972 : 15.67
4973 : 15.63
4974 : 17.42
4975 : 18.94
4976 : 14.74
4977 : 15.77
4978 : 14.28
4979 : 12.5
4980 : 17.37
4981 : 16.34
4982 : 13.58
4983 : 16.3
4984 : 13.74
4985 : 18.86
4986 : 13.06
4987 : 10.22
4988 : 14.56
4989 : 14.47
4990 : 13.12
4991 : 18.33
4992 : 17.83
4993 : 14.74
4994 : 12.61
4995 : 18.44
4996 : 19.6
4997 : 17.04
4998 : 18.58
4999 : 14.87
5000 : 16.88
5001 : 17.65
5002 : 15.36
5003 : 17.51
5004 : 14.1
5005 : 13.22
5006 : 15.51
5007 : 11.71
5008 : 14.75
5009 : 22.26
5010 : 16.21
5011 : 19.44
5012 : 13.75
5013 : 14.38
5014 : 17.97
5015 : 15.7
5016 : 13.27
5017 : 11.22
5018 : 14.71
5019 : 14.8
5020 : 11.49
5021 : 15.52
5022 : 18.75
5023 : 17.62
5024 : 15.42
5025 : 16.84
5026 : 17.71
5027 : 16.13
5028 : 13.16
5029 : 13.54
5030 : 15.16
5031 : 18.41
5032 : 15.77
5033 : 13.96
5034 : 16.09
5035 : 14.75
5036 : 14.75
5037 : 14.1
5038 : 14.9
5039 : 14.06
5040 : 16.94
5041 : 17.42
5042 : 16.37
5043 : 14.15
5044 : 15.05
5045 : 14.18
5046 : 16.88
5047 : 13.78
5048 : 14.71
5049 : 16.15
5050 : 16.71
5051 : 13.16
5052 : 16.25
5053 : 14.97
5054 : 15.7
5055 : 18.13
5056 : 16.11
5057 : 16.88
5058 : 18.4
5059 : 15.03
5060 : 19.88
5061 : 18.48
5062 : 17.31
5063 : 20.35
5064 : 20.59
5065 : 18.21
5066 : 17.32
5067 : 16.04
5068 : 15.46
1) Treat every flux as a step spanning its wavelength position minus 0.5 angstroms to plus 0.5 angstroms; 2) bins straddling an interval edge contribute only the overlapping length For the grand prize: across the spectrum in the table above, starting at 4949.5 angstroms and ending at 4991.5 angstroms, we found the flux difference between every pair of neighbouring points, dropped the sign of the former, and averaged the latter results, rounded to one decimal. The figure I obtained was 1.9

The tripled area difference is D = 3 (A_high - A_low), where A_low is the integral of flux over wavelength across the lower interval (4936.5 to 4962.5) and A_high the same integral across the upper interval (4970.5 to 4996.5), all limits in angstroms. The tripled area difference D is -66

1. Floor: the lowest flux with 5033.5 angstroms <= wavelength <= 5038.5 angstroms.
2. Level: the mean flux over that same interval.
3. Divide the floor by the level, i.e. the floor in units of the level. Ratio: 0.945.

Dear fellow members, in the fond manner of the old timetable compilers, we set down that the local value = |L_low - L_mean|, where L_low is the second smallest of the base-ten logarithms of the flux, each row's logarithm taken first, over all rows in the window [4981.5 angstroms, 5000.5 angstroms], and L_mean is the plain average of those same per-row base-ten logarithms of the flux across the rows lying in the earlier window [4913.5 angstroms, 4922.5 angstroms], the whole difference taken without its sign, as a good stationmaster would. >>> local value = 0.088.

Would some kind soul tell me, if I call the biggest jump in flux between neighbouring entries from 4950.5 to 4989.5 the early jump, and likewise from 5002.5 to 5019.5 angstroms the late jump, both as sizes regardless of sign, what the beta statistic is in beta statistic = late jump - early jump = 1.7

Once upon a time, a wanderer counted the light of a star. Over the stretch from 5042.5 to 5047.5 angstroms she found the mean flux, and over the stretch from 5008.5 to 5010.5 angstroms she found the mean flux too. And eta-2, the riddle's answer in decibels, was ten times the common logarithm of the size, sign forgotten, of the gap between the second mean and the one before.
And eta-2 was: 6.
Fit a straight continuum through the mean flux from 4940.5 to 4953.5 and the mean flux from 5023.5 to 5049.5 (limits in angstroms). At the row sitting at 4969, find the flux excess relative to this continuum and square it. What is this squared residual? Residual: 2.8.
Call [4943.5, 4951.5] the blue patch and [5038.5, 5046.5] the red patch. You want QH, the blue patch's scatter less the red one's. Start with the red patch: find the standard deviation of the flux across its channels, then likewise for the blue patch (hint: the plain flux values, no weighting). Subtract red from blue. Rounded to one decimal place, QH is 0.7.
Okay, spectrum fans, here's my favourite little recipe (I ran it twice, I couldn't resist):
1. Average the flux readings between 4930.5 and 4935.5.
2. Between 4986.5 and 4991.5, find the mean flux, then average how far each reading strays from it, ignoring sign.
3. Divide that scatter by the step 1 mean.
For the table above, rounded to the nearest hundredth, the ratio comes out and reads 0.11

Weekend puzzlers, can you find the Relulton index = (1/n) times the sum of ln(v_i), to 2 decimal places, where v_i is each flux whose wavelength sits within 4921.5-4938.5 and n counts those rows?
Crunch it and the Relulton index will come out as 2.85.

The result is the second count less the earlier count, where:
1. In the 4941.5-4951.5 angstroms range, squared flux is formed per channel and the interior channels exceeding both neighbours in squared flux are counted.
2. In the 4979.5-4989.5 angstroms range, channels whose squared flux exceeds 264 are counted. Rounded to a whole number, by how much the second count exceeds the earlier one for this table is 1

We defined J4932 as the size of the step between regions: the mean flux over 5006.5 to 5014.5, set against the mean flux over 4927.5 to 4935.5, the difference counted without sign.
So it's 1.3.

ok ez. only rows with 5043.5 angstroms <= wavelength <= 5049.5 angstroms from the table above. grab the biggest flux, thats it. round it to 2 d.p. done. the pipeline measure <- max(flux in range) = 16.88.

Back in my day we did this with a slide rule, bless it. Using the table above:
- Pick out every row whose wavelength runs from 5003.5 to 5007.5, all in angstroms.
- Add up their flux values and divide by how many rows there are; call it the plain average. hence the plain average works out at 13.6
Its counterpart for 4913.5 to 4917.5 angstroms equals 15.6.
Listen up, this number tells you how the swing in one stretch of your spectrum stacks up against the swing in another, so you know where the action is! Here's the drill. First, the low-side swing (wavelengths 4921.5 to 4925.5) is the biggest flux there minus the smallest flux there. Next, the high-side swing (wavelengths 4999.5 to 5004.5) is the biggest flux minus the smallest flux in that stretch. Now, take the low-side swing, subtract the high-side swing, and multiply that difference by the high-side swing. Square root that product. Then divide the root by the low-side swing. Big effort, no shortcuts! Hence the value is 0.20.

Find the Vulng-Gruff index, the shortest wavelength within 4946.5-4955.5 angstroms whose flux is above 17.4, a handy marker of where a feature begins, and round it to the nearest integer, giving 4947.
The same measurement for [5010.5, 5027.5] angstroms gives 5011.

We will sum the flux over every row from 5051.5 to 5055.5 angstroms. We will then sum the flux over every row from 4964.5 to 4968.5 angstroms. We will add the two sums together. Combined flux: 134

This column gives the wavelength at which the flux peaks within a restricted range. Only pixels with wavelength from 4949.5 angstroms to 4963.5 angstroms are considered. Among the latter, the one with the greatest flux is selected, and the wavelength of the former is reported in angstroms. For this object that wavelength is 4954 angstroms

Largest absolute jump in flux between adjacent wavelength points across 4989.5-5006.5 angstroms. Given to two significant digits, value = 5.8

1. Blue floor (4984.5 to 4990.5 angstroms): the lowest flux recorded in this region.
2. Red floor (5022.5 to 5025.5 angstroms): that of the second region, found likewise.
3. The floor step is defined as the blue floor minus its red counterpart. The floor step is -5.2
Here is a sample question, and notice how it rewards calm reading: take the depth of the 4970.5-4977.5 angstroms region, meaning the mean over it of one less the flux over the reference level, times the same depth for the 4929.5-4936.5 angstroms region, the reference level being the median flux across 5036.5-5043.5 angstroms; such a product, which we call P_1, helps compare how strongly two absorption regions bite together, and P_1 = 0.015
